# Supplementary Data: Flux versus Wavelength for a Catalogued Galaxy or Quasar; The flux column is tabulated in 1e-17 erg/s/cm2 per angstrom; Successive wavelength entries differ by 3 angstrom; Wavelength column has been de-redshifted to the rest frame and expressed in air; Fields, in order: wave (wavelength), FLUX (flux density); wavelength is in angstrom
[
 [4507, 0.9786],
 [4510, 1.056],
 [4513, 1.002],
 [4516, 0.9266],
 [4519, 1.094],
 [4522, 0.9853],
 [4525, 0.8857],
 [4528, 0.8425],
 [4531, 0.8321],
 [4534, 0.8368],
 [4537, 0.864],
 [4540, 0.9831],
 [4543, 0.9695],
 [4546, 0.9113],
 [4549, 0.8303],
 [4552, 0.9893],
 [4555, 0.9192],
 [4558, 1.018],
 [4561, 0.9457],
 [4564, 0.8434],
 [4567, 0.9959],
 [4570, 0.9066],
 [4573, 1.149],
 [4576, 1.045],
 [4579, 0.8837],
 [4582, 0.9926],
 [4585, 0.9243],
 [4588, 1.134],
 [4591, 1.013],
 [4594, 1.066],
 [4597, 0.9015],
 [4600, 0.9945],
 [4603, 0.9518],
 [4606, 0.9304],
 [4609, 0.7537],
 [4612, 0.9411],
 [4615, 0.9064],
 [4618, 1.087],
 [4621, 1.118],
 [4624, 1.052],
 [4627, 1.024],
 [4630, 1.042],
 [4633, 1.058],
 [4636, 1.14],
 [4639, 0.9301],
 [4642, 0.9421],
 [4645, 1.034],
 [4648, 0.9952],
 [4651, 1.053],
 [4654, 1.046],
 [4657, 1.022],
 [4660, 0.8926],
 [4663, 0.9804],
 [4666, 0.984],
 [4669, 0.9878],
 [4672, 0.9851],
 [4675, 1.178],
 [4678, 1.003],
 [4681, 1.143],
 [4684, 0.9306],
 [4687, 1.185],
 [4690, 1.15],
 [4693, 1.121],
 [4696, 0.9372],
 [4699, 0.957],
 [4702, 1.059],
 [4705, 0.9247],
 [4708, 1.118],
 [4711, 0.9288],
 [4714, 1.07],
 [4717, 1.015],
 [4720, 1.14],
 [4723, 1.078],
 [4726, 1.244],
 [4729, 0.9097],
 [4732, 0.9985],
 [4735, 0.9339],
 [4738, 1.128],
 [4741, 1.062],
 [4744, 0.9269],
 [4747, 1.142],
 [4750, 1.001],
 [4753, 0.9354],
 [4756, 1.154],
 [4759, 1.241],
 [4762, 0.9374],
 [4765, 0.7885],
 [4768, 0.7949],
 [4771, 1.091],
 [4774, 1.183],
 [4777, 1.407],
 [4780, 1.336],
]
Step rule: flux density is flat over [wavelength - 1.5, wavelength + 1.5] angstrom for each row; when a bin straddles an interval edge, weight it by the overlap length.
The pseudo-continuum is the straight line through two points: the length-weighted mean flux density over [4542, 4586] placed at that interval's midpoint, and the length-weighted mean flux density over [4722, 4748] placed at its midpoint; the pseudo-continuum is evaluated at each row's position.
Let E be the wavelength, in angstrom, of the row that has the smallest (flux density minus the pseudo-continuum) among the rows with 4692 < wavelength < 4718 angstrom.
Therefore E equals 4705 angstrom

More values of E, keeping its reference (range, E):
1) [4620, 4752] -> 4729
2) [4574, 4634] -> 4609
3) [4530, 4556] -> 4549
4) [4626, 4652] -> 4639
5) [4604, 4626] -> 4609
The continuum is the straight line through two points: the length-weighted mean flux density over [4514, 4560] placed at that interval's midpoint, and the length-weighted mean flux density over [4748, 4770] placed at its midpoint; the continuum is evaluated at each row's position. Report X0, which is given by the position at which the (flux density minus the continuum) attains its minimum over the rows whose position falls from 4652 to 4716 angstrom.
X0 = 4660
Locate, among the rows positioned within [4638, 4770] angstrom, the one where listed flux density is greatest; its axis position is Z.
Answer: 4726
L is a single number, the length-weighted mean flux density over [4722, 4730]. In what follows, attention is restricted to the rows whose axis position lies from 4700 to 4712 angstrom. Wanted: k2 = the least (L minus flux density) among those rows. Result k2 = -0.03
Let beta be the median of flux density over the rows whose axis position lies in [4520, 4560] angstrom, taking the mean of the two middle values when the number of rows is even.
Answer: 0.91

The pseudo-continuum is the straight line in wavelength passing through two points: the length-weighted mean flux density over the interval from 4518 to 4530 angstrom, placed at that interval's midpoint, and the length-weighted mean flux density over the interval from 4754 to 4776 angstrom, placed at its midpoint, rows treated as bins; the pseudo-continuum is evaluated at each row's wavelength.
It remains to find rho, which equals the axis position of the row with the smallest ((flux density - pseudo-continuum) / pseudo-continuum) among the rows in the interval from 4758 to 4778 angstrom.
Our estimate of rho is 4765 angstrom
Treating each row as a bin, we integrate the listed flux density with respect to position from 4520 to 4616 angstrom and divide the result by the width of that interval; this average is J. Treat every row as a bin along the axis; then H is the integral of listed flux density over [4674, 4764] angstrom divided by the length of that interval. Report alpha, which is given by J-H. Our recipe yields -0.11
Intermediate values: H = 1.05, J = 0.94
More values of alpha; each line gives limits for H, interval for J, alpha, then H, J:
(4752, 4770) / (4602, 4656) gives 0.02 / 0.98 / 1.00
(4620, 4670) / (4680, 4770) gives 0.01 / 1.02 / 1.03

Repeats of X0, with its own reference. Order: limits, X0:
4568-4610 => 4609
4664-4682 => 4672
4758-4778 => 4765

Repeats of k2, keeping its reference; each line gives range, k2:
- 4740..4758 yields -0.07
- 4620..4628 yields -0.03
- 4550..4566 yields 0.07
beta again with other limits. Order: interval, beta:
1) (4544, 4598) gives 0.97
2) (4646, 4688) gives 1.00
